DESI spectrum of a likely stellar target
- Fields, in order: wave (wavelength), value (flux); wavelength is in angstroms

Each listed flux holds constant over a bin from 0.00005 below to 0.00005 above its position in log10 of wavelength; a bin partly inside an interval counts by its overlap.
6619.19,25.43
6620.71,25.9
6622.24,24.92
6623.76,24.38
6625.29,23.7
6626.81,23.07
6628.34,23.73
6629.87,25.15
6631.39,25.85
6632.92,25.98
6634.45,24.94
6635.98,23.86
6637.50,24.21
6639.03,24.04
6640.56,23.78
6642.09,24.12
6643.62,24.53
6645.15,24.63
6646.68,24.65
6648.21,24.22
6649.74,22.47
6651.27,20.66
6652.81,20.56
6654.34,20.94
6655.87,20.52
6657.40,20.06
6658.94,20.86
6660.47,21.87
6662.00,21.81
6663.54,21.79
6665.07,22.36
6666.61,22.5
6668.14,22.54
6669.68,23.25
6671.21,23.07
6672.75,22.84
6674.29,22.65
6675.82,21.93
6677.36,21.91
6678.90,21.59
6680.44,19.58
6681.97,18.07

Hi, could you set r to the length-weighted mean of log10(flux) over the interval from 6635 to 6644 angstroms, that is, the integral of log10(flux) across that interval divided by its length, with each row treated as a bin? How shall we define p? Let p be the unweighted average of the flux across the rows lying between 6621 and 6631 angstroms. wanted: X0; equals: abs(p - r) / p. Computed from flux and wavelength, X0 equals 0.943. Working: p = 24.2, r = 1.38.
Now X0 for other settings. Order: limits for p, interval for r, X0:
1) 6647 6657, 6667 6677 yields 0.937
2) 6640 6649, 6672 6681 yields 0.945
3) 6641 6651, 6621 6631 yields 0.943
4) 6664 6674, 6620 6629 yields 0.939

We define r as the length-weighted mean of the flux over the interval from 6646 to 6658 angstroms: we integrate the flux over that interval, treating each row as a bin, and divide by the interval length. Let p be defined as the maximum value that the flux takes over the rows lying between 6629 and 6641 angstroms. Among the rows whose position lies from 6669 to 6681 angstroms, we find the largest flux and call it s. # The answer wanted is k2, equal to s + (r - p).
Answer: 19.0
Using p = 25.98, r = 21.8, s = 23.25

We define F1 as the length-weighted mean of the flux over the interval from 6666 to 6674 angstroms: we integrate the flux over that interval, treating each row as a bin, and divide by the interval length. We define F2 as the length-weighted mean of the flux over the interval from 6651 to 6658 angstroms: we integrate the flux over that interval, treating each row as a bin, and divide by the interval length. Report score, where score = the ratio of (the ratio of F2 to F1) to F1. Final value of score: 0.0394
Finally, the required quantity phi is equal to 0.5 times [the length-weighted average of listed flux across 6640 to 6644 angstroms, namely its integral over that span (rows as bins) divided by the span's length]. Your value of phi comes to 12.1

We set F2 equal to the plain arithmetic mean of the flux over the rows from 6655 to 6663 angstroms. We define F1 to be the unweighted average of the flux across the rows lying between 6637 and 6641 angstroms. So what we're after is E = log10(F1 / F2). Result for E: 0.06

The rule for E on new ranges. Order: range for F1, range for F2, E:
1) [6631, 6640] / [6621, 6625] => 0.00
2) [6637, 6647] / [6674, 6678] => 0.04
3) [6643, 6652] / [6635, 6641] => -0.01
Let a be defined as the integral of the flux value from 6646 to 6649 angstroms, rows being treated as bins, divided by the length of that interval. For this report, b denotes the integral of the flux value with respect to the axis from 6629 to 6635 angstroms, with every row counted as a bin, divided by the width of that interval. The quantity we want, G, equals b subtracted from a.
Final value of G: -1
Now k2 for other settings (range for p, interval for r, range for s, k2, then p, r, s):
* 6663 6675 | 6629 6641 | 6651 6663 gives 23.4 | 23.25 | 24.7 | 21.87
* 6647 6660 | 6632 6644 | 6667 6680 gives 23.5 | 24.22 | 24.4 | 23.25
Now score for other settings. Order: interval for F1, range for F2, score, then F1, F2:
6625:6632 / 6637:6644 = 0.0407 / 24.3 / 24.1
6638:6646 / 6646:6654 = 0.0382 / 24.2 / 22.4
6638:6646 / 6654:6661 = 0.0355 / 24.2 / 20.8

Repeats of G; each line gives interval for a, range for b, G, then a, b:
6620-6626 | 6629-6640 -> 0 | 24.7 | 24.8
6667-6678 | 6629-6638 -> -2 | 22.6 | 25.0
